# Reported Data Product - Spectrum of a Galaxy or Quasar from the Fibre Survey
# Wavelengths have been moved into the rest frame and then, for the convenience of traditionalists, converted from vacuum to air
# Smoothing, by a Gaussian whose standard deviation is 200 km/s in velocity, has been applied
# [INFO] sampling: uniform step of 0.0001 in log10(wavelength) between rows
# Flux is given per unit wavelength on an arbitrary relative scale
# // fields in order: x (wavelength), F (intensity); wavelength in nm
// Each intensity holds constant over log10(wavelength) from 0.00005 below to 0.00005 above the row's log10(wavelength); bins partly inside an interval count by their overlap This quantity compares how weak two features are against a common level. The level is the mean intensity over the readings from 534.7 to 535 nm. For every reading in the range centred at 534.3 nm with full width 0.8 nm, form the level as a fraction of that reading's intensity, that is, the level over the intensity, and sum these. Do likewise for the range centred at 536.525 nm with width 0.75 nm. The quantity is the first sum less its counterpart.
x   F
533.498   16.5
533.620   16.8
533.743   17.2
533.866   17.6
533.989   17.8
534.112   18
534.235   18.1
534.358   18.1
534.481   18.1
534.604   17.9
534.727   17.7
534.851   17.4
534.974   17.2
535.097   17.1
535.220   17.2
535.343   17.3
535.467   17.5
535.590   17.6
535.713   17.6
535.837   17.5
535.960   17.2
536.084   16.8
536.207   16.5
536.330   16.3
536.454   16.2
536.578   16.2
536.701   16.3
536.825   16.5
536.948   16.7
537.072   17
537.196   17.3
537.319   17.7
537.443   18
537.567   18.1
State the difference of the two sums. -0.59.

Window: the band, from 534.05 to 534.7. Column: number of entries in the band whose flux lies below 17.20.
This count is 0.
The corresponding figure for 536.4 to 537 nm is 5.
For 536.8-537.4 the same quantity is 3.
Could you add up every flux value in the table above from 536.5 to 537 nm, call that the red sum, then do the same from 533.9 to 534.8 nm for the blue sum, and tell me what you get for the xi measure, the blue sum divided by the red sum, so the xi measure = 1.9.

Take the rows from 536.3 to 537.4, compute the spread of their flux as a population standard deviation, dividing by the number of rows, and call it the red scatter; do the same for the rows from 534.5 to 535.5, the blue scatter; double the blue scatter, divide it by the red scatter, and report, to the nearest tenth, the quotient 1.0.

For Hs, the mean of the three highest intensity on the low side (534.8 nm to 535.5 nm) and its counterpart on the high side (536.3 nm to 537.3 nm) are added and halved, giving 17.2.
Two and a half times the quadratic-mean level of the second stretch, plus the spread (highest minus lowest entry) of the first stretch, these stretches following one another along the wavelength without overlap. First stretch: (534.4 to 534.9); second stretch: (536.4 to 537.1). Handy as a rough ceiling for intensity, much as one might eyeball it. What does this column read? 42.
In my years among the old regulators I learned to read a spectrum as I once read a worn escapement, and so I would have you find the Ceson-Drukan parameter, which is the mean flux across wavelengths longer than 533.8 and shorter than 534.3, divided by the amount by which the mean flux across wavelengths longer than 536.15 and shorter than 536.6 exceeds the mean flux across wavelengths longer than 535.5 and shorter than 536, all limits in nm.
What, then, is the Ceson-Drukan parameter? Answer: -15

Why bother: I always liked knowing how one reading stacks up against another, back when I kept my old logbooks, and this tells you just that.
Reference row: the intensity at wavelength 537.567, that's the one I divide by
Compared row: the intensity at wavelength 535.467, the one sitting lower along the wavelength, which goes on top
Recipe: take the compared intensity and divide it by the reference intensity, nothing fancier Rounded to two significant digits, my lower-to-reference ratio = 0.97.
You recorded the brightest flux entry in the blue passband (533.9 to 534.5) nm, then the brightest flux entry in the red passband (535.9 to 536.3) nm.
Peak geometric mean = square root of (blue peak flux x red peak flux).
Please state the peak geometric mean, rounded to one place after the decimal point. 17.6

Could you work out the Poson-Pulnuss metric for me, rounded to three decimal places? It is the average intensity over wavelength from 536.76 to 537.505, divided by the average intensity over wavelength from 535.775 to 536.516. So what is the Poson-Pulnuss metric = 1.027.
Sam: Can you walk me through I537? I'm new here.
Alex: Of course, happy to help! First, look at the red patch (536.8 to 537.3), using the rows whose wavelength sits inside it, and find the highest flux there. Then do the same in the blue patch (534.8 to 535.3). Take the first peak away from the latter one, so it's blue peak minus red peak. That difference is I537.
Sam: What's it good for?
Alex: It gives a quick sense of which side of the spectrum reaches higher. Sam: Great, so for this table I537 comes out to 0.1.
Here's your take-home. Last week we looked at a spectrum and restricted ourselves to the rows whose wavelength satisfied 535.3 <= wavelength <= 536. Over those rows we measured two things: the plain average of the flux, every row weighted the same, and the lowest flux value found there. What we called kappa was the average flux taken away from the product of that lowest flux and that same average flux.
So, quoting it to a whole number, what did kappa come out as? 283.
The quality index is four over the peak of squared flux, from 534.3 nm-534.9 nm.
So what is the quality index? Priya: 0.0122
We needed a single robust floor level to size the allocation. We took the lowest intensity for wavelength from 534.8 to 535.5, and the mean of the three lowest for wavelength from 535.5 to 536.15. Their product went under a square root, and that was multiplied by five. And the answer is 85.7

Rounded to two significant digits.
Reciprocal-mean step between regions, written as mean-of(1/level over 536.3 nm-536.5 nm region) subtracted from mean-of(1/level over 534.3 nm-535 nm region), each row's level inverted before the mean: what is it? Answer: -0.0051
